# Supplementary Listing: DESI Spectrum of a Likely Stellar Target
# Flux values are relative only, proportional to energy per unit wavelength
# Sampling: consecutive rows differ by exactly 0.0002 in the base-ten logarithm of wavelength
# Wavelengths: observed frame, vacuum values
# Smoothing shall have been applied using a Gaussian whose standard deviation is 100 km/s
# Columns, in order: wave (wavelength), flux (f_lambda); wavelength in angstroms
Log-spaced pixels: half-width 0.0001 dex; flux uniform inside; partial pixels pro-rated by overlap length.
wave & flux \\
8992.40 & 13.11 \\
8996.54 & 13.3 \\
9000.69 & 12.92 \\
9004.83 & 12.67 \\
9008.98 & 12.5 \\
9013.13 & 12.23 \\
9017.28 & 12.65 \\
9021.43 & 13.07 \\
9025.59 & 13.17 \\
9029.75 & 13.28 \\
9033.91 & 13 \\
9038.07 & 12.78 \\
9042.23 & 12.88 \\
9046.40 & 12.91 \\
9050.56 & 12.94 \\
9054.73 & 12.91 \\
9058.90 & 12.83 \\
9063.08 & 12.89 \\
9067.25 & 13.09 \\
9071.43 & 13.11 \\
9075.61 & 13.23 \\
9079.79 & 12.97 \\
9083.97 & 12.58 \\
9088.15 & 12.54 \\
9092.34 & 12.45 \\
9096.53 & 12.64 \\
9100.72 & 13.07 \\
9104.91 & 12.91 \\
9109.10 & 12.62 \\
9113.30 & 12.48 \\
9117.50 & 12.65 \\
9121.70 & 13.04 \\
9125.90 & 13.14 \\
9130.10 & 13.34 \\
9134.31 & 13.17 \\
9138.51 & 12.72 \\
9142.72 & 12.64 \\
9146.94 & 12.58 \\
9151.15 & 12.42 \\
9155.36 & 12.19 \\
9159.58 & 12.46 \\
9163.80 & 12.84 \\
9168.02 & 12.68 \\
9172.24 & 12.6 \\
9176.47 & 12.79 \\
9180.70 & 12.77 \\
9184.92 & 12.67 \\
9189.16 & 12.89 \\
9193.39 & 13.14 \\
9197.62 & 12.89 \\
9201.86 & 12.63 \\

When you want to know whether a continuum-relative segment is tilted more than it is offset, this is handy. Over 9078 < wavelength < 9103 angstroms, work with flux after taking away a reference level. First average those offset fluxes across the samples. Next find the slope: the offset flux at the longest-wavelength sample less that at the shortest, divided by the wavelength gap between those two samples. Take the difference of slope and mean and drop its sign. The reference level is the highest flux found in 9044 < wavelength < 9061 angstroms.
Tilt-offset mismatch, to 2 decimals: 0.24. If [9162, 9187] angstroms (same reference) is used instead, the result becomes 0.21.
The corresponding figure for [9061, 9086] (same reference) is 0.05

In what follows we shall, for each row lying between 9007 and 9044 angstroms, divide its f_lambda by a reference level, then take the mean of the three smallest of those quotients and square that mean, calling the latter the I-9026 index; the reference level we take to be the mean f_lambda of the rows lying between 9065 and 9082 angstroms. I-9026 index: 0.905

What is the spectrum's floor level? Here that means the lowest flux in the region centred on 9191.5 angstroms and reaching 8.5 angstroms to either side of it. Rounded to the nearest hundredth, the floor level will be 12.67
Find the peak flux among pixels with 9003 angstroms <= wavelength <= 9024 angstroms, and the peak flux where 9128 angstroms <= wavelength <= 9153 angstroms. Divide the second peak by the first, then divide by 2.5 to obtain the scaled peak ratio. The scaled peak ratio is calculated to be 0.408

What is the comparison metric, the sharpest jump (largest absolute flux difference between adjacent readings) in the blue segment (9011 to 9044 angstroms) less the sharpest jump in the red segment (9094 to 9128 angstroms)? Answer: -0.010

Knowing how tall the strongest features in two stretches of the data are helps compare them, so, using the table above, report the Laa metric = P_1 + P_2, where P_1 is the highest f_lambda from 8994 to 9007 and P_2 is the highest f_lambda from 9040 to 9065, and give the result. 26.2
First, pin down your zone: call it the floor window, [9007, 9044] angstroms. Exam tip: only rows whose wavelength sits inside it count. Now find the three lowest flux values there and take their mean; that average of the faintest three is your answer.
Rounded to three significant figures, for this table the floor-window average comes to 12.5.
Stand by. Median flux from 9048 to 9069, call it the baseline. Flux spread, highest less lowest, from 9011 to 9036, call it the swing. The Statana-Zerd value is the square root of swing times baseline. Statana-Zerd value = 3.7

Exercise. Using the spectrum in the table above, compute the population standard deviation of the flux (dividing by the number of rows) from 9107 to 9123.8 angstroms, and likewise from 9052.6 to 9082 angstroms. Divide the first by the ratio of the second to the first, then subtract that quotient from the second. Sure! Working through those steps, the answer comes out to -0.19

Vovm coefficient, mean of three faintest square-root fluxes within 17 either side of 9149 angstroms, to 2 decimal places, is 3.52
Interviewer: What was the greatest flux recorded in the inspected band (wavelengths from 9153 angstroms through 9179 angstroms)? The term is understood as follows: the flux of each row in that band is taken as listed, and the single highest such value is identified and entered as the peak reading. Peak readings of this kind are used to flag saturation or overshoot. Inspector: 12.84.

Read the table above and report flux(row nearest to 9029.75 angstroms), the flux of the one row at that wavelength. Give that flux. 13.28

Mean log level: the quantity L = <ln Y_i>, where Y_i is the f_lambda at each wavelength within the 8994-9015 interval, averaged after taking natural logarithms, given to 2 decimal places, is 2.54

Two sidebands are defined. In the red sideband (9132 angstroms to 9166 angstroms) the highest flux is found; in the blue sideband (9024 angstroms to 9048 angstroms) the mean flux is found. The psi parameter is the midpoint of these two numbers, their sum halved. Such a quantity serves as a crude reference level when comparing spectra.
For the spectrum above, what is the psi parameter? 13.1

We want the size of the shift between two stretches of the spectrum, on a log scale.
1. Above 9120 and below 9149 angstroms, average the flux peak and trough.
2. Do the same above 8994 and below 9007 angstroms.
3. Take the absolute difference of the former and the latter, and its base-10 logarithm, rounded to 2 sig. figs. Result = -1.6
